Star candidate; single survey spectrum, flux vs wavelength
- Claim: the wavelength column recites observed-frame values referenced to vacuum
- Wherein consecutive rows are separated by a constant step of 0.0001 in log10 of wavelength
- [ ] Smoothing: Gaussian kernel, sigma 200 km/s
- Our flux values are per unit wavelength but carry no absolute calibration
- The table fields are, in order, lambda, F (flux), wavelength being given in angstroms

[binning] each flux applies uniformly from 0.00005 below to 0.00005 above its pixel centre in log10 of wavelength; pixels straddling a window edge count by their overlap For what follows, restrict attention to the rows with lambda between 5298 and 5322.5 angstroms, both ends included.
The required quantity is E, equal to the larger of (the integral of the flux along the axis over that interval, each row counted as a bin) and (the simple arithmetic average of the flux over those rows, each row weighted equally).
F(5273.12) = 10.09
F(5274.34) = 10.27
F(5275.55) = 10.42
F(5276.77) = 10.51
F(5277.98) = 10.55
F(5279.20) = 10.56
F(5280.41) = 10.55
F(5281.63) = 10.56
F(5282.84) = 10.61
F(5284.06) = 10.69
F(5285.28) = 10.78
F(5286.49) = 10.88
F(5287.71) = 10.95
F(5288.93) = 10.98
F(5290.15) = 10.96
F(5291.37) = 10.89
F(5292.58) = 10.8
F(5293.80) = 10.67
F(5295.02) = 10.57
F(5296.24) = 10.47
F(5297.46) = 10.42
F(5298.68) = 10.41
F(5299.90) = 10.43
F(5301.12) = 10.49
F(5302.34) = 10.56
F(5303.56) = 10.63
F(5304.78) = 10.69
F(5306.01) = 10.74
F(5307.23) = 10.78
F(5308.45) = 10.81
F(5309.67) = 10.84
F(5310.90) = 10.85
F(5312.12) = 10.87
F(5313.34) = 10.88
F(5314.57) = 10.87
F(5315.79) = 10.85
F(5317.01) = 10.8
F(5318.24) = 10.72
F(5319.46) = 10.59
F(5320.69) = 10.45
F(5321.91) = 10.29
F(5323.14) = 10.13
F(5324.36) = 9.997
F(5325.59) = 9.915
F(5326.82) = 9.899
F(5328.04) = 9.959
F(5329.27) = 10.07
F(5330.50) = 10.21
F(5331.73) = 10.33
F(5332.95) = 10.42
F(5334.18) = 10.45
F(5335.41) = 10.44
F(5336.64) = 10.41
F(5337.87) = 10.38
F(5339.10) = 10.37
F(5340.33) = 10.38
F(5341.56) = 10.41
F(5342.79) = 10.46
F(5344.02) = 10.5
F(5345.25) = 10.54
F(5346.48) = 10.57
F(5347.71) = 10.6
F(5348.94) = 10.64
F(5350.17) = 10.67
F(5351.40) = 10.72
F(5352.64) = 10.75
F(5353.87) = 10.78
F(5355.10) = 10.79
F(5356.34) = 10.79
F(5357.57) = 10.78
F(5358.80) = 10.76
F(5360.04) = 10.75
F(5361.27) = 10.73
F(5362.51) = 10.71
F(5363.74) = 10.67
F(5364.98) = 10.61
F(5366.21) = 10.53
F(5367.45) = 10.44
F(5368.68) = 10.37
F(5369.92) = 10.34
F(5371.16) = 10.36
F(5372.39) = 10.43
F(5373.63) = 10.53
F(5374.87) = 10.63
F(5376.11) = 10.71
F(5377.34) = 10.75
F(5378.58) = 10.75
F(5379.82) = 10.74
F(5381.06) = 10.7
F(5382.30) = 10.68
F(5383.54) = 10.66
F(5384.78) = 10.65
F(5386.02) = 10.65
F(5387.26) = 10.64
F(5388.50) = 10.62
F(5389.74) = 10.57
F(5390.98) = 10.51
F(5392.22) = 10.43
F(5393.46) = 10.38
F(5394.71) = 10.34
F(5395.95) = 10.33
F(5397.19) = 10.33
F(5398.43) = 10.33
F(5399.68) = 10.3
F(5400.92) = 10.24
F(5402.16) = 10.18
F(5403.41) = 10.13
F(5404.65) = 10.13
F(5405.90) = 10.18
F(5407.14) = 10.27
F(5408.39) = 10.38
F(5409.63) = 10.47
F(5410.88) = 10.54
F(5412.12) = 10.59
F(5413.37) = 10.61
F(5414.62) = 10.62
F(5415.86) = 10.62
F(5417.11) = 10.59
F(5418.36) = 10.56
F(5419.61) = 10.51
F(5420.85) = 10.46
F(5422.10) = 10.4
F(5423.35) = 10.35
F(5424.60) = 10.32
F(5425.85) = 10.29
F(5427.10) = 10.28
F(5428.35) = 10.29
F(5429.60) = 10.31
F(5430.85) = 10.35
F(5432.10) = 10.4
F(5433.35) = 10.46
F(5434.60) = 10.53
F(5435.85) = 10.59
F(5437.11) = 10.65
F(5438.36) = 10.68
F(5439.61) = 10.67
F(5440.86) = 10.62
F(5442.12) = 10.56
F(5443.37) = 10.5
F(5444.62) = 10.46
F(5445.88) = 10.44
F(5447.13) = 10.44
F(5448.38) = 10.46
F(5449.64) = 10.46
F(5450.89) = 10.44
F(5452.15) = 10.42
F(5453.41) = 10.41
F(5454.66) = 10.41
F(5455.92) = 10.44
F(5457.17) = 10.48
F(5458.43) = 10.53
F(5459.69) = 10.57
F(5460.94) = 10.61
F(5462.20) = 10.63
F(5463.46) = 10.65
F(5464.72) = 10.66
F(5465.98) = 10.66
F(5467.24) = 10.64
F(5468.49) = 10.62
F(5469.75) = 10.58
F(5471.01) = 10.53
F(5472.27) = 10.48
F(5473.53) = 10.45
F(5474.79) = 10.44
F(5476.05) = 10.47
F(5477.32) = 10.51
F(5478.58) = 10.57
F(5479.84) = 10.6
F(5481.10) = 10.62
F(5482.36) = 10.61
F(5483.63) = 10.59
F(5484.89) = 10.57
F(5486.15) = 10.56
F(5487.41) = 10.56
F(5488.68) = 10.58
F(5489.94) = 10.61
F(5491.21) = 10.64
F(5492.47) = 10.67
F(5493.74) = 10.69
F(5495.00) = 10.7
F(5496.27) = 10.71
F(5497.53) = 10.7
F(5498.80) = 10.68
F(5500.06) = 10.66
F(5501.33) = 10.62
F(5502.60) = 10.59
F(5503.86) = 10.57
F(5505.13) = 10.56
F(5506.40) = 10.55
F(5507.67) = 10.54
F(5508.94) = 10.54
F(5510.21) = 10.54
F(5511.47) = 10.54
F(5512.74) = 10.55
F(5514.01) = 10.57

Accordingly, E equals 262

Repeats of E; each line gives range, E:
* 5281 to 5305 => 256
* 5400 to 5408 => 82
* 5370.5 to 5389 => 197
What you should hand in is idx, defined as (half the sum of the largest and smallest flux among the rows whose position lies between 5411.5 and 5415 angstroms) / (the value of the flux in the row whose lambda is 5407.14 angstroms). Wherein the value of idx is 1.03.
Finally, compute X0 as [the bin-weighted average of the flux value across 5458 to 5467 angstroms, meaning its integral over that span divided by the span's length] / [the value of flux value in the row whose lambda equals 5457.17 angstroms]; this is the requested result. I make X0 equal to 1.01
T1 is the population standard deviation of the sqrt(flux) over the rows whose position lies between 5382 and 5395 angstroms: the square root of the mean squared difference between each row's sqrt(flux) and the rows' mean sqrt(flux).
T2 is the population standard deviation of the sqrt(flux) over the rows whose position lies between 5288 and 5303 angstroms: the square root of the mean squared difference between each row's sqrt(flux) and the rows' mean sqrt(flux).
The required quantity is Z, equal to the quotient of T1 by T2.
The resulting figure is 0.6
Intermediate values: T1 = 0.018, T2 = 0.032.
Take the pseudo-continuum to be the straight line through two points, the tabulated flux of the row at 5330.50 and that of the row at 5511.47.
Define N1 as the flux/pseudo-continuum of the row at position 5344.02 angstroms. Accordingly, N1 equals 1.03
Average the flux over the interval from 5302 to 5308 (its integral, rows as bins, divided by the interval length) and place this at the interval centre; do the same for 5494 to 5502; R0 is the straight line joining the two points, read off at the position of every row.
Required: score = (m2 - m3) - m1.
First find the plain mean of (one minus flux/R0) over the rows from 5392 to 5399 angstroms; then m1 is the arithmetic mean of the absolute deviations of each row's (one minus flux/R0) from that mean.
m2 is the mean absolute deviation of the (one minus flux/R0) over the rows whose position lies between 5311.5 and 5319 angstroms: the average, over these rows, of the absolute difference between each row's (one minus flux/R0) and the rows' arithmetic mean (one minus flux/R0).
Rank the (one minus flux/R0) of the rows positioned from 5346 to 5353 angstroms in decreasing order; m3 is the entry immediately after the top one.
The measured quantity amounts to -0.01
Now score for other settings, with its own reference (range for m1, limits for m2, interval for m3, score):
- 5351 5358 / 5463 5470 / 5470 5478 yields -0.02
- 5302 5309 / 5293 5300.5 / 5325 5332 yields -0.07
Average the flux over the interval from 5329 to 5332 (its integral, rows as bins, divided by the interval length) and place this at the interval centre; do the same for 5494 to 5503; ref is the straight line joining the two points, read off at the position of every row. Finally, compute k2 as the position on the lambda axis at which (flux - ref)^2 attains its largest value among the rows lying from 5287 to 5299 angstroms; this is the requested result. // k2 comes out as 5288.93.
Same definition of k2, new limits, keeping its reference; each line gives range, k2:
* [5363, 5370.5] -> 5363.74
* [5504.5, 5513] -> 5511.47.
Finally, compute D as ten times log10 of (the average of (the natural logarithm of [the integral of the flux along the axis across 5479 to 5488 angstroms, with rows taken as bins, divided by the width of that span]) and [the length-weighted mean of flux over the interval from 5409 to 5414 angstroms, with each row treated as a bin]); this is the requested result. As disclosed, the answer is 8.10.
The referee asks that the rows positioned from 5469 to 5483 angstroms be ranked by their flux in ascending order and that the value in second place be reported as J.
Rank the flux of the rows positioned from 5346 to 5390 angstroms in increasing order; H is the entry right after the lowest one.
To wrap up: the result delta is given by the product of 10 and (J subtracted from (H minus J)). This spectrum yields -105.4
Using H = 10.36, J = 10.45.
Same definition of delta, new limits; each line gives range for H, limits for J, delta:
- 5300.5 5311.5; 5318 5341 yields -92.7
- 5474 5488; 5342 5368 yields -104.5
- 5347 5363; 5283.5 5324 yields -99.4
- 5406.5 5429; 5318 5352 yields -95.5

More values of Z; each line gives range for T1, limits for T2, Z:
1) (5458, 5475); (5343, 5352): 1.1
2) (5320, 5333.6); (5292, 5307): 1.5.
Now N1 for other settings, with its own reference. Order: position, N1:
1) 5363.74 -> 1.04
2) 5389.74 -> 1.02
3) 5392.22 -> 1.01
